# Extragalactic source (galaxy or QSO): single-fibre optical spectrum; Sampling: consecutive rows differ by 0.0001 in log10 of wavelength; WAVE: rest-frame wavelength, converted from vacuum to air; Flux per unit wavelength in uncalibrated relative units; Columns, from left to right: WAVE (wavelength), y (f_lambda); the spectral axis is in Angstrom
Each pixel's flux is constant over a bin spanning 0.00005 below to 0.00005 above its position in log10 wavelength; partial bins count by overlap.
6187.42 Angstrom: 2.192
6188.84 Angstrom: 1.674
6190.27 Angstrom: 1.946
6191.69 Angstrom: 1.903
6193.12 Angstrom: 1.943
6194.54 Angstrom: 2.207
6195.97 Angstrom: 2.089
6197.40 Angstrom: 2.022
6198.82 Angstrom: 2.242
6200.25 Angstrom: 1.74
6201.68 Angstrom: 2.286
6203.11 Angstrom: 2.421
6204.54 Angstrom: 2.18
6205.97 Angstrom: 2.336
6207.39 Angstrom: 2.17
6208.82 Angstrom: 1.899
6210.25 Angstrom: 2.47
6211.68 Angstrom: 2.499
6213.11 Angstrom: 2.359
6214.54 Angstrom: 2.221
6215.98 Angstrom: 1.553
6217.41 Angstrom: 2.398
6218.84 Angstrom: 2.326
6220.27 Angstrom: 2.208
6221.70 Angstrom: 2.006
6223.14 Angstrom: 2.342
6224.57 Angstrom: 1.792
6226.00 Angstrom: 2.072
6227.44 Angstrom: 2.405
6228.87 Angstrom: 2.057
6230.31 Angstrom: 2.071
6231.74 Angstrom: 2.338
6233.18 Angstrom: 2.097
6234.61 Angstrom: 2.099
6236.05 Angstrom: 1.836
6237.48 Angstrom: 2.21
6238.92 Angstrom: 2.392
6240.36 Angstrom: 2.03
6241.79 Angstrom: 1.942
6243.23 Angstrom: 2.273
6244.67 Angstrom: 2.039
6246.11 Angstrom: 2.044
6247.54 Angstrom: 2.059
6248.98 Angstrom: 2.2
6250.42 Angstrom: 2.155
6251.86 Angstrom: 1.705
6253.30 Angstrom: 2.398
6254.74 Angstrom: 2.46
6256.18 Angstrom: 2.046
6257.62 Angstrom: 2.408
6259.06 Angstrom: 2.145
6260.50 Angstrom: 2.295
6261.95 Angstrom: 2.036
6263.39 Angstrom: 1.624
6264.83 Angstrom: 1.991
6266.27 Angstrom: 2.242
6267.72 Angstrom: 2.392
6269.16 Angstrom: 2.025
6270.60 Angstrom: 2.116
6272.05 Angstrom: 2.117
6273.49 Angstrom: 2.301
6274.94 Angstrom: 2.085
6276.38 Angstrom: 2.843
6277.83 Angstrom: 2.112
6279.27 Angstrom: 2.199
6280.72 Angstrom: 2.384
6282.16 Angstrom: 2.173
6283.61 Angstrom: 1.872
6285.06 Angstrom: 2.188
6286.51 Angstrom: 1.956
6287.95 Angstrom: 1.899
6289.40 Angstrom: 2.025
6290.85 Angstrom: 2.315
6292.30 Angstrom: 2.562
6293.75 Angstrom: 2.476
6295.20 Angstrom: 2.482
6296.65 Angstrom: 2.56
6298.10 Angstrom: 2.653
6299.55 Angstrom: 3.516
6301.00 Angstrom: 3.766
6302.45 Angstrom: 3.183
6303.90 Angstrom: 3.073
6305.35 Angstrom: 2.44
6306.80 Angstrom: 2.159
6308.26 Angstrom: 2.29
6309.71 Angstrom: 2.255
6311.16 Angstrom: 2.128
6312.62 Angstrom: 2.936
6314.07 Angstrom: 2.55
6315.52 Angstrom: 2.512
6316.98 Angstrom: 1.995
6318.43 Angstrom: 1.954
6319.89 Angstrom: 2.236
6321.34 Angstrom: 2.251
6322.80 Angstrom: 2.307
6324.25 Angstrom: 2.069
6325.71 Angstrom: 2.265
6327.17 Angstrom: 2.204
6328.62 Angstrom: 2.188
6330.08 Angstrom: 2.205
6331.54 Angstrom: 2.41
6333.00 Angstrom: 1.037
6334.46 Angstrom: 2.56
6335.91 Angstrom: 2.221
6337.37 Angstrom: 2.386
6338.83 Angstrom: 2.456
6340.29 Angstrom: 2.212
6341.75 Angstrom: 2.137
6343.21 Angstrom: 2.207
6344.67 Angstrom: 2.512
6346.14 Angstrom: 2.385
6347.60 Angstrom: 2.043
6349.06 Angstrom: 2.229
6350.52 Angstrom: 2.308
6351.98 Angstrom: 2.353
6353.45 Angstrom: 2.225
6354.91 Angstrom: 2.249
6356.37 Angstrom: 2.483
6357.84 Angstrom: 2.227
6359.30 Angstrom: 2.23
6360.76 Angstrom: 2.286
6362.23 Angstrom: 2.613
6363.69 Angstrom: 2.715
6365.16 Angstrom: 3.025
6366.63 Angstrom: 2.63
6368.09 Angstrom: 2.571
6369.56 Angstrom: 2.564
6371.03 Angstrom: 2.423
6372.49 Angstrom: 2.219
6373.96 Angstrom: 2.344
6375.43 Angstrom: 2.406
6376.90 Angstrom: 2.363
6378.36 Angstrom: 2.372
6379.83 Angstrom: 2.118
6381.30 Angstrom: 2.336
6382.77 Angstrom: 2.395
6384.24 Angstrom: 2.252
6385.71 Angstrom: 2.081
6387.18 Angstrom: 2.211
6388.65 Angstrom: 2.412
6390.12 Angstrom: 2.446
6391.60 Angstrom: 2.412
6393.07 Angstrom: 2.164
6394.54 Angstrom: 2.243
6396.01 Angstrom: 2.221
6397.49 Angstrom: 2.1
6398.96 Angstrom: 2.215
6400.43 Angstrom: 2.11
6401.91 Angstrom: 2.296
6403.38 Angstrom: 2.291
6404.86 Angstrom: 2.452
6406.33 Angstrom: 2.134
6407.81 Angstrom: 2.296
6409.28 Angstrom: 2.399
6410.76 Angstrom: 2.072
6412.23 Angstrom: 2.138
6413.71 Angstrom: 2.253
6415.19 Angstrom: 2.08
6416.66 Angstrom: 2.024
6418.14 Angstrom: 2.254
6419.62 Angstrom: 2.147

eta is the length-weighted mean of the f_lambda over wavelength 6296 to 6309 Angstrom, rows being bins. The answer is 2.85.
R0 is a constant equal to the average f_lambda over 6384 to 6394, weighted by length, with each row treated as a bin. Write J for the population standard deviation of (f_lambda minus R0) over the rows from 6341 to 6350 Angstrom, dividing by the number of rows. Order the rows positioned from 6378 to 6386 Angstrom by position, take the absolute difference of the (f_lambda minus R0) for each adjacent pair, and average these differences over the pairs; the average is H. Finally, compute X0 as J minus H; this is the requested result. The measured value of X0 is -0.014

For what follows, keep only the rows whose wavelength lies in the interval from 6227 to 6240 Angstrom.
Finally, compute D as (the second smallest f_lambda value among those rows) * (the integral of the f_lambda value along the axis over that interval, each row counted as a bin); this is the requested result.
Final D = 58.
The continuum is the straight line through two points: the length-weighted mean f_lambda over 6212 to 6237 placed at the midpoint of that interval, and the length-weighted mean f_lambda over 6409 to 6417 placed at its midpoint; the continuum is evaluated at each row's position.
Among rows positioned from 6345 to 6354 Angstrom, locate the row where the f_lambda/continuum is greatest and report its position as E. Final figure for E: 6346.14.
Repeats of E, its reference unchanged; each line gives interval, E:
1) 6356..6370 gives 6365.16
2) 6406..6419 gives 6409.28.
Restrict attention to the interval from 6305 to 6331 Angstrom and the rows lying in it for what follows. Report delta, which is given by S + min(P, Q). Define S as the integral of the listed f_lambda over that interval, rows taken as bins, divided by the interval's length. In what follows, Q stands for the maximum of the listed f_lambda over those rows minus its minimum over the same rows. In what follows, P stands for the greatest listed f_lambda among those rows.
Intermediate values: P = 2.936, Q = 1.0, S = 2.27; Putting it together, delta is 3.3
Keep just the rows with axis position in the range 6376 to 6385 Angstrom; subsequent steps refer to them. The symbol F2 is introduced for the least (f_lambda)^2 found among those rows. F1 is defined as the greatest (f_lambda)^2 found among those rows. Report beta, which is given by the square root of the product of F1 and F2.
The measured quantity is 5.1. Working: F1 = 5.7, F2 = 4.5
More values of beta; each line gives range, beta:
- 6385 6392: 5.1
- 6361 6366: 7.9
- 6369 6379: 5.7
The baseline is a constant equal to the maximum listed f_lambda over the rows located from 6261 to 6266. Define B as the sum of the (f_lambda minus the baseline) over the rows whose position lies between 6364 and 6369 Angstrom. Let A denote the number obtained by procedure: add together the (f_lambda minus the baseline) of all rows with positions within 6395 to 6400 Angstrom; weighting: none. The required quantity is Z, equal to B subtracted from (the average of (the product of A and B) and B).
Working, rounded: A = 0.4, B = 2.1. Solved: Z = -0.6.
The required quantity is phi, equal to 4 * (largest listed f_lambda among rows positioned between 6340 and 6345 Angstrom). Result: 10.0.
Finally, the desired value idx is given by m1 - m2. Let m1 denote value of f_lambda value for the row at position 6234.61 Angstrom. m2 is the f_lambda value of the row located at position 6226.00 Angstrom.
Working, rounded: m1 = 2.099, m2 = 2.072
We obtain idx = 0.03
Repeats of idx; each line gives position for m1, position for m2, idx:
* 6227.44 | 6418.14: 0.15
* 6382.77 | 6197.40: 0.37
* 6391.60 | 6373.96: 0.07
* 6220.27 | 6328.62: 0.02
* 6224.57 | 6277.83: -0.32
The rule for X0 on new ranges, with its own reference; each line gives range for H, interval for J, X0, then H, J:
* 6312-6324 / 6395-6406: -0.078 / 0.191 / 0.112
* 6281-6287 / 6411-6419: -0.191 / 0.283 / 0.092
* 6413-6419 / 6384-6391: -0.019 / 0.153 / 0.134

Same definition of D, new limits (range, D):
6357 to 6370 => 74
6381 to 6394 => 65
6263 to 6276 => 55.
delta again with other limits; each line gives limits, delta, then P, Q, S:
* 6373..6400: 2.6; 2.446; 0.4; 2.28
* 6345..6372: 3.4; 3.025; 1.0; 2.42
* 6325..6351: 3.7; 2.56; 1.5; 2.22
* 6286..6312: 4.4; 3.766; 1.9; 2.55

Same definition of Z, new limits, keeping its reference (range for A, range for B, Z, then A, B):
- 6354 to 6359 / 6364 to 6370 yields -0.2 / 0.9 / 2.6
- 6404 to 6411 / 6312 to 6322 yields 0.2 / 1.2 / 2.2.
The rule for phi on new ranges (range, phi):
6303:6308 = 12.3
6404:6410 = 9.8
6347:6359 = 9.9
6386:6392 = 9.8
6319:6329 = 9.2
